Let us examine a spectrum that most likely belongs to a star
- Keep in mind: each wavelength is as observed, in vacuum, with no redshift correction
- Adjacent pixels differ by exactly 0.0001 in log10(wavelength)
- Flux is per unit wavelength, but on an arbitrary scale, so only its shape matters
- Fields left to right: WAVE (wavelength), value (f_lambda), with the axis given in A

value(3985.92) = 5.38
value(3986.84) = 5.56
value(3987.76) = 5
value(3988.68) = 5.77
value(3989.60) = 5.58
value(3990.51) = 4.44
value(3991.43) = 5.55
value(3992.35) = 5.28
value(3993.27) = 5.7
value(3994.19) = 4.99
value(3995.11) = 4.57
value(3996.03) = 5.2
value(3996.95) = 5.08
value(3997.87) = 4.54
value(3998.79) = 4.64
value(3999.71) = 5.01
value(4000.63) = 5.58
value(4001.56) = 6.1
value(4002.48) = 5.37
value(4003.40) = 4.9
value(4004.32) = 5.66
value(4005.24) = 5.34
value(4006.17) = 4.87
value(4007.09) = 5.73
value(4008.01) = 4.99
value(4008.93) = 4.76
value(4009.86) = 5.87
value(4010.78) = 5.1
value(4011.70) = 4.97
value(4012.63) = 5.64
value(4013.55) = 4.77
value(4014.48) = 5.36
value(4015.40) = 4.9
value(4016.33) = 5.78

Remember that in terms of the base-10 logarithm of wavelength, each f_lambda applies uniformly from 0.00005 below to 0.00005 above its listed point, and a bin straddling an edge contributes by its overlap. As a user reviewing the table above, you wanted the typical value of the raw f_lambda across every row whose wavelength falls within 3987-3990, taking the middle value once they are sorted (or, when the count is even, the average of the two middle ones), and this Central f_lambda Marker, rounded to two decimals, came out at 5.58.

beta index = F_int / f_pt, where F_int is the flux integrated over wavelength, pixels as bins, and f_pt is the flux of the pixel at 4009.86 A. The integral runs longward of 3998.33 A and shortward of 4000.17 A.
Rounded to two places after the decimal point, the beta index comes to 1.51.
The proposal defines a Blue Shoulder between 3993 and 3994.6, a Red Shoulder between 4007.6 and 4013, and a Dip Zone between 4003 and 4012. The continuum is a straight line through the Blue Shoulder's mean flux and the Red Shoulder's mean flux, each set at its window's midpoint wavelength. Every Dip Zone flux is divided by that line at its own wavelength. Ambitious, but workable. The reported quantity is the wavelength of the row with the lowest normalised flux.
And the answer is 4008.93 A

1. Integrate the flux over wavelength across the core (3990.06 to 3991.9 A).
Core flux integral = 9.2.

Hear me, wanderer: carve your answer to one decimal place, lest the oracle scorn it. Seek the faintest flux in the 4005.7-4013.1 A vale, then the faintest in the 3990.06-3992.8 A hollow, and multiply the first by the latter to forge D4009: 21.1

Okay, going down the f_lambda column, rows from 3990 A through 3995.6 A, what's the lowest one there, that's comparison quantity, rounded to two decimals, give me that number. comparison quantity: 4.44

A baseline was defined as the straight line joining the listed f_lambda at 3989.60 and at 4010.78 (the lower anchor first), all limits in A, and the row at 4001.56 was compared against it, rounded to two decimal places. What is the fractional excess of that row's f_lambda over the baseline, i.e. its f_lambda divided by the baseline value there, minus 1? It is 0.15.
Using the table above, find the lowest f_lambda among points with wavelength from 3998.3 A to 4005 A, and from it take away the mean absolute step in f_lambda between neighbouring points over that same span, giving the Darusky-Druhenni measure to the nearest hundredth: 4.07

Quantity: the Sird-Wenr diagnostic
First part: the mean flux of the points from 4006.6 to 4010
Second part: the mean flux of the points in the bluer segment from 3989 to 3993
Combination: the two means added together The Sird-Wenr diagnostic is 10.55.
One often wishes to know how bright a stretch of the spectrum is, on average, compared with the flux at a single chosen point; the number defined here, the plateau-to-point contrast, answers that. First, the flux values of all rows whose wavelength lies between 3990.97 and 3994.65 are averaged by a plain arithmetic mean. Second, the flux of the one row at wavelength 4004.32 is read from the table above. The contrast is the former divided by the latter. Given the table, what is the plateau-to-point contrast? 0.95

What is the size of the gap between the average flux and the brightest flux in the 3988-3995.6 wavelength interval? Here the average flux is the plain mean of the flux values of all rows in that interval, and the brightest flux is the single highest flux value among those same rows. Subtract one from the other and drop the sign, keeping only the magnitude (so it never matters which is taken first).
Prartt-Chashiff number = 0.54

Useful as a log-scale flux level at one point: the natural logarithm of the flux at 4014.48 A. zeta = 1.679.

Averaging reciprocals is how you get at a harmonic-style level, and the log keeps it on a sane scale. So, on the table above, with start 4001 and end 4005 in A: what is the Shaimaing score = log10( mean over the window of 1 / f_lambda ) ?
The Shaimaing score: -0.738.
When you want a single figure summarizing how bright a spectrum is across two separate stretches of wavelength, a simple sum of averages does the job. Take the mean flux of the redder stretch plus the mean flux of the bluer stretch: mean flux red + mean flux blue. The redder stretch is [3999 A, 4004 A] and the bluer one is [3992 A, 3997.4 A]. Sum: 10.5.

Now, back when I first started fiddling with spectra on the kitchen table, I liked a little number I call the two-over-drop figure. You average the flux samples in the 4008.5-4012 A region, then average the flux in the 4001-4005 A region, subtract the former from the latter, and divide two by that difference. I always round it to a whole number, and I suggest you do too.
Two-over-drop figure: 6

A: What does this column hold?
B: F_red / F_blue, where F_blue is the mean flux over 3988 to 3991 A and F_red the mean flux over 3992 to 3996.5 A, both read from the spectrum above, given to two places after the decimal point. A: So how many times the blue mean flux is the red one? 0.98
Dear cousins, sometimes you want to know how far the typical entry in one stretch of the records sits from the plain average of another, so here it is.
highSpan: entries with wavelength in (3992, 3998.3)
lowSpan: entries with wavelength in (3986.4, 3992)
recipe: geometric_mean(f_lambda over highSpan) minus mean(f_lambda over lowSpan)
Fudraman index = -0.3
